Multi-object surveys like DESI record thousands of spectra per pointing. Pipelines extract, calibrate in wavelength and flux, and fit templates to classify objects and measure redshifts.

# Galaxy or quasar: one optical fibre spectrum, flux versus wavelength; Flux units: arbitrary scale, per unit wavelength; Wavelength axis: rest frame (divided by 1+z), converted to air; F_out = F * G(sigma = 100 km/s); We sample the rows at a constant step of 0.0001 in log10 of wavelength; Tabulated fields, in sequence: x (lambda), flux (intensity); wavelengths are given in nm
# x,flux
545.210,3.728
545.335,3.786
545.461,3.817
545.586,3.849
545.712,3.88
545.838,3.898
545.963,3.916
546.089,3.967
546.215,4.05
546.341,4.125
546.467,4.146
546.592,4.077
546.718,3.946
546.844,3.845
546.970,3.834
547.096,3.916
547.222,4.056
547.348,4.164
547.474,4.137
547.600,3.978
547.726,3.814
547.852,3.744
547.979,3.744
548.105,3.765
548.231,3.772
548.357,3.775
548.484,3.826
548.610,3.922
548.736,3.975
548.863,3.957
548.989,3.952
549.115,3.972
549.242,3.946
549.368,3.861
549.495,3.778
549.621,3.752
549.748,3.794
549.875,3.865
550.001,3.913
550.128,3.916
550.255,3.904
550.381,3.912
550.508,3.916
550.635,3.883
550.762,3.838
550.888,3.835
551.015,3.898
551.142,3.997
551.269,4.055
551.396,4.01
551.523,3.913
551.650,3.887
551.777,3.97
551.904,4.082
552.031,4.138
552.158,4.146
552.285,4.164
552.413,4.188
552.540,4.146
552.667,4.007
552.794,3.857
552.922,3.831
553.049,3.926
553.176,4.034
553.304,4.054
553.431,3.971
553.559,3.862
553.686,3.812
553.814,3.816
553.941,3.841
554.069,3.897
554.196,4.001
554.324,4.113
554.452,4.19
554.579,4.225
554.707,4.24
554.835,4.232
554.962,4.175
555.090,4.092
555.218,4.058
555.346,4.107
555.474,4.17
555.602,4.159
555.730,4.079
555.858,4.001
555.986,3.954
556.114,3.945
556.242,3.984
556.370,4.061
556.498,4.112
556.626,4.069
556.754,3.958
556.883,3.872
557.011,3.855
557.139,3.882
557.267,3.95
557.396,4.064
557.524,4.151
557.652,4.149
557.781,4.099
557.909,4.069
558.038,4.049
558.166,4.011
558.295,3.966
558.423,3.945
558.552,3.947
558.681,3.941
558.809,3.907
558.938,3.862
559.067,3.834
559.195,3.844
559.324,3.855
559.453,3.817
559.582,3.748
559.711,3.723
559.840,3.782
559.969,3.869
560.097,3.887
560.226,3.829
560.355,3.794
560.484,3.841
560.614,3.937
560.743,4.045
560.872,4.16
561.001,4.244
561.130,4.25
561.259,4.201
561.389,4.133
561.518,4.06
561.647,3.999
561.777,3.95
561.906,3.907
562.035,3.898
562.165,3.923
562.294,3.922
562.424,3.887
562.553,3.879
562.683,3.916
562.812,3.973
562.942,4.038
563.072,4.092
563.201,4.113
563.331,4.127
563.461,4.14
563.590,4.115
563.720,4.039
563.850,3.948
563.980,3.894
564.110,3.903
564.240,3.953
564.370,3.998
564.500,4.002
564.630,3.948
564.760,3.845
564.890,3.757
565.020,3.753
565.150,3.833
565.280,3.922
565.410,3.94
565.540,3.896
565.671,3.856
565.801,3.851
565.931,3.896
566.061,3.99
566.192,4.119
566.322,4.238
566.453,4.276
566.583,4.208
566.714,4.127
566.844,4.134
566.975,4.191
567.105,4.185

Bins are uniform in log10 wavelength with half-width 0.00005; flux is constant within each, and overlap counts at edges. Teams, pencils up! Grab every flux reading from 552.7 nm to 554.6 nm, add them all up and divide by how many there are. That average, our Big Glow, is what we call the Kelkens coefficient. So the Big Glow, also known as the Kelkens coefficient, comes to 3.96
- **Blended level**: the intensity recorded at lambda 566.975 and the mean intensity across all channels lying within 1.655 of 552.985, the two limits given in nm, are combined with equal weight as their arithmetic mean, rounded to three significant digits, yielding 4.10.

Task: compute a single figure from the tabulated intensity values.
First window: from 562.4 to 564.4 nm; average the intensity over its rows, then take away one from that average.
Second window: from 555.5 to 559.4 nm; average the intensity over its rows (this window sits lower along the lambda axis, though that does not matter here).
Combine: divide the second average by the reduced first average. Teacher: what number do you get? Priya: 1.33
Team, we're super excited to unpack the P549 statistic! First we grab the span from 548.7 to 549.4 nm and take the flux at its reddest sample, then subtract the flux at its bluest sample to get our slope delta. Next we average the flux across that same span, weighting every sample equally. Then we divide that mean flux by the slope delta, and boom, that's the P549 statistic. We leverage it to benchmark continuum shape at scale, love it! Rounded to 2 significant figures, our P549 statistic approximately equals -35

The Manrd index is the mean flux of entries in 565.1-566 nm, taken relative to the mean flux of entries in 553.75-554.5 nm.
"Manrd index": 0.98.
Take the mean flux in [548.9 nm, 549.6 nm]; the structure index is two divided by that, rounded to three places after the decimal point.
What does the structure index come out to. 0.513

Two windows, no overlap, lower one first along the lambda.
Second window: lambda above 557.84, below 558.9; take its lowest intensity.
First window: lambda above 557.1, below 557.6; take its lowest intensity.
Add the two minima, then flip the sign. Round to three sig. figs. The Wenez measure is -7.79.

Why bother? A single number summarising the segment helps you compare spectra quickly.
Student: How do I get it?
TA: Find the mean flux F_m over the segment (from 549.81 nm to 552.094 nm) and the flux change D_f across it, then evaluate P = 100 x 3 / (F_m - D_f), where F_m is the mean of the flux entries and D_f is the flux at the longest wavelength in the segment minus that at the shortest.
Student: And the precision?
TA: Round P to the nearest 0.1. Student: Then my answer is 81.8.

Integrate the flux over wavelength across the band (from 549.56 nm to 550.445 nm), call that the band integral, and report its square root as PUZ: 1.85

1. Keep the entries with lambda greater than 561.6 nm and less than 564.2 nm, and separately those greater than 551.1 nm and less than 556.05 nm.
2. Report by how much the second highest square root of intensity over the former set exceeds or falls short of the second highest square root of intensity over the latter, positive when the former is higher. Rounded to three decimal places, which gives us -0.026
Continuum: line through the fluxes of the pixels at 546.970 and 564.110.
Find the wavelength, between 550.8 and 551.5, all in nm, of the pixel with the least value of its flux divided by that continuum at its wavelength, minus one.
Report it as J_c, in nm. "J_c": 550.888 nm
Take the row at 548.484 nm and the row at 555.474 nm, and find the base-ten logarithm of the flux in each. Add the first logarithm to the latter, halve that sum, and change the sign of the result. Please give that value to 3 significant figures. -0.601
